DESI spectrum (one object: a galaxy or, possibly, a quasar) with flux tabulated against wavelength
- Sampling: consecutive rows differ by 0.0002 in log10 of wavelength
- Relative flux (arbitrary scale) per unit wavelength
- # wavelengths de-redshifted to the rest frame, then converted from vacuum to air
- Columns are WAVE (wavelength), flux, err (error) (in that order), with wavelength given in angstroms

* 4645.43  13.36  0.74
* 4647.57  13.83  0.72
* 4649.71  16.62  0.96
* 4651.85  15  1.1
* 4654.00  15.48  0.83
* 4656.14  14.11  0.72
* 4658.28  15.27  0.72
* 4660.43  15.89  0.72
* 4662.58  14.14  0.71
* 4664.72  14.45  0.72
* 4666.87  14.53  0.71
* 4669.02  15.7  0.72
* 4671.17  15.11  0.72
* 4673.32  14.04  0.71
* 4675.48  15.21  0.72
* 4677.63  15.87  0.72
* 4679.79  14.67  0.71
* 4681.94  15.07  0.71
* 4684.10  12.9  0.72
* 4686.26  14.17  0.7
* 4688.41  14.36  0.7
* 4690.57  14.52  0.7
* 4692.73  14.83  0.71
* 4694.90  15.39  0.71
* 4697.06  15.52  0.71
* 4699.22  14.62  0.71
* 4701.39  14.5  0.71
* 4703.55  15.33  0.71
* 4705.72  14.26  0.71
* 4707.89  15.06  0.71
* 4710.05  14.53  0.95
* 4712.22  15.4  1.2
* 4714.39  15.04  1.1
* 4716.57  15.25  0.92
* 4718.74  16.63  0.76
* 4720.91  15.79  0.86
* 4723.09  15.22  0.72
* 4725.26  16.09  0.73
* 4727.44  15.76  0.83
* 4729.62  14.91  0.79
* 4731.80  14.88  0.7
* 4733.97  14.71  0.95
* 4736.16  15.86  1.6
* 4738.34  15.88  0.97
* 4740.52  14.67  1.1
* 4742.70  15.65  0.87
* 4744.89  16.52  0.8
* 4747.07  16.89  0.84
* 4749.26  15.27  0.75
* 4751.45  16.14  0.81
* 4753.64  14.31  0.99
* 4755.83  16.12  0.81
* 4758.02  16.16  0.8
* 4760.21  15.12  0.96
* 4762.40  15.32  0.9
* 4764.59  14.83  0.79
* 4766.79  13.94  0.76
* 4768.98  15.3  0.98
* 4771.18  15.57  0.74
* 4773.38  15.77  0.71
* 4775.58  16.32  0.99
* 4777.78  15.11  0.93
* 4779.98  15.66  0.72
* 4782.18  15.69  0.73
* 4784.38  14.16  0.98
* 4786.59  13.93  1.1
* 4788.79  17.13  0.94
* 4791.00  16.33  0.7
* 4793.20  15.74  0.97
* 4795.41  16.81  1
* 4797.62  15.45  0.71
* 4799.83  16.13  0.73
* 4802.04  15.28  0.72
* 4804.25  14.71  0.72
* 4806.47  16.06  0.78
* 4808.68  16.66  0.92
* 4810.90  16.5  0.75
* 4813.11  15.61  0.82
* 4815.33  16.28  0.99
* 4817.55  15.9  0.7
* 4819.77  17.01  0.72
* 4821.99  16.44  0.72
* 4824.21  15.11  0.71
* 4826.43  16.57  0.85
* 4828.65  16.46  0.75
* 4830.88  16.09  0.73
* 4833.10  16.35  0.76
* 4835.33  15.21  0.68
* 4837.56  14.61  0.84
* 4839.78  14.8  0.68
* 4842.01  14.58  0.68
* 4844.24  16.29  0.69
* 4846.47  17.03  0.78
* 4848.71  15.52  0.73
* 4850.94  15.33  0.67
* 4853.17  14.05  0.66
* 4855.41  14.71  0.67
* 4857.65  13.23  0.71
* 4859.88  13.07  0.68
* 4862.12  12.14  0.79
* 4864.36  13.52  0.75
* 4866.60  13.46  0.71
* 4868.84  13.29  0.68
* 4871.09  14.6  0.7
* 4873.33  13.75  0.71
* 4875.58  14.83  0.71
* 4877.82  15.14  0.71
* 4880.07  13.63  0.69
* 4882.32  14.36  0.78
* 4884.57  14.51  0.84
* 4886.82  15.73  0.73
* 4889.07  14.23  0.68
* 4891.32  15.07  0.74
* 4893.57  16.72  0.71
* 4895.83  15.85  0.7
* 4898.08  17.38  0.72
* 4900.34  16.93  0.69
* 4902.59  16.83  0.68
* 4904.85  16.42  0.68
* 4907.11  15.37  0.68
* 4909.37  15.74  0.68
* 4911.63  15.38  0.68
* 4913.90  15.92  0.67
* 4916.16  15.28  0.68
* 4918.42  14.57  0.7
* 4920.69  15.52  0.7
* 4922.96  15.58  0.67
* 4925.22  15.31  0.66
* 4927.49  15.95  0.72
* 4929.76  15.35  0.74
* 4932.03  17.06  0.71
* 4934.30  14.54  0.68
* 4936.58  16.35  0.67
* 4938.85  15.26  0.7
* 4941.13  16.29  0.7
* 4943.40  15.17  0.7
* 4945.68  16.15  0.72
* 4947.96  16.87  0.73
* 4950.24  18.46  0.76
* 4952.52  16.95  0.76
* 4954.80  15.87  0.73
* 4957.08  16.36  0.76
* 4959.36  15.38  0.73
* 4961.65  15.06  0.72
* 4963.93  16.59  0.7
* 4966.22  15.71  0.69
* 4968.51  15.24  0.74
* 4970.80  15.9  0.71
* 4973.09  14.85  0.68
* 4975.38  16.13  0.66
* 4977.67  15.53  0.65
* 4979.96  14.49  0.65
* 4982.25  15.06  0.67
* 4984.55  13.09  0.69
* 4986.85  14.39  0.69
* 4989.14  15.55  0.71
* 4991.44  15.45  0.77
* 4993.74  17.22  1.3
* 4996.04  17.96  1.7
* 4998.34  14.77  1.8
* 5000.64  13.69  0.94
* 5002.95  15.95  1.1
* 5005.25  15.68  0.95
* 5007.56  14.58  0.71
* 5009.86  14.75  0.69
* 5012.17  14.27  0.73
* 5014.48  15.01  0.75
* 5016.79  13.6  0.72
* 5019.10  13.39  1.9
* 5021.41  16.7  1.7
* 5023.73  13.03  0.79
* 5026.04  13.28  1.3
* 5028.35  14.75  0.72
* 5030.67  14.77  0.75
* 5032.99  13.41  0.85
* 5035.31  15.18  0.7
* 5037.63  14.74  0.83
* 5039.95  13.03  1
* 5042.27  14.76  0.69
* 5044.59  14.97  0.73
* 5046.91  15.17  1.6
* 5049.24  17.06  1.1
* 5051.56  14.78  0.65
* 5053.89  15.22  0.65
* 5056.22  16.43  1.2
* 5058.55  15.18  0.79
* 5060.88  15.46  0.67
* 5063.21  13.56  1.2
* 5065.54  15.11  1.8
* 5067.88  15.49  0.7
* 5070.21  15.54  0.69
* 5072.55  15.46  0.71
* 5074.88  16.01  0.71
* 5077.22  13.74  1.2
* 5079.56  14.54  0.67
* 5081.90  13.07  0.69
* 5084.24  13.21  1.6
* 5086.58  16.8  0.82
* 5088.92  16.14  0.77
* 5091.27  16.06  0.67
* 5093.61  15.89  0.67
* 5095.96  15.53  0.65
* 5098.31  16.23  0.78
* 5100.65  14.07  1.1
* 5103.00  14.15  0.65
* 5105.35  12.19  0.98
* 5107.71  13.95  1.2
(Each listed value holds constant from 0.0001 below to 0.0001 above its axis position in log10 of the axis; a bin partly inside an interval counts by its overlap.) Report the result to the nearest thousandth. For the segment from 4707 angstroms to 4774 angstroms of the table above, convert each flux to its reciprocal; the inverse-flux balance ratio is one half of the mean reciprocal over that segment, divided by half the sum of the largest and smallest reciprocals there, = 0.496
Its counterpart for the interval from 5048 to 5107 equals 0.475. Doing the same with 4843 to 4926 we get 0.479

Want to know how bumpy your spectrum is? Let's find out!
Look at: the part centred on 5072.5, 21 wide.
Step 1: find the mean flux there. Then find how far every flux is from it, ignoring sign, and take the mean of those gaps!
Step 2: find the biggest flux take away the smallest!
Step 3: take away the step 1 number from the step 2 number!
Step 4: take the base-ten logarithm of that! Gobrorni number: 0.31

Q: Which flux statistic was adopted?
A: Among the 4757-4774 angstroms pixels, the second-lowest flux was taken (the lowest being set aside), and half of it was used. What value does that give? 7.4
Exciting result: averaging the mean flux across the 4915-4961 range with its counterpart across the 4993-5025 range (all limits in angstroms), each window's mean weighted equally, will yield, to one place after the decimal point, 15.5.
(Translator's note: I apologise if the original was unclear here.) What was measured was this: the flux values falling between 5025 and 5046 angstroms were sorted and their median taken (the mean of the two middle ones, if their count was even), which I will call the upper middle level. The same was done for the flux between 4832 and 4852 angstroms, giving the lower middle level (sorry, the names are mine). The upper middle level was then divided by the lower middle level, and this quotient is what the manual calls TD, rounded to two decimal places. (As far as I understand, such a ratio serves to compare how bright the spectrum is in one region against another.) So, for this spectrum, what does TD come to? 0.96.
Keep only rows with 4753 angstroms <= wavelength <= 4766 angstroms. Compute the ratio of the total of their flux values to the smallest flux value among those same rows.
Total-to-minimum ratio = 6.42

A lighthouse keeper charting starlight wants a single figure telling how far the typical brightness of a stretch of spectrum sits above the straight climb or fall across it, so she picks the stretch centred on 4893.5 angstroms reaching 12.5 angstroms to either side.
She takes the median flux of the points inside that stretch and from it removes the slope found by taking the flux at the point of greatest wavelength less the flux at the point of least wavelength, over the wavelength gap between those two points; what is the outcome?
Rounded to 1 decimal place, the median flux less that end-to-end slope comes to 15.8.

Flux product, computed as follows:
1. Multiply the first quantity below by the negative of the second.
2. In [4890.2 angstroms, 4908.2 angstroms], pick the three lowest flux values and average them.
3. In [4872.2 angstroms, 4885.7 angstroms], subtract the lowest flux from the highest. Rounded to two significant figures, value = -23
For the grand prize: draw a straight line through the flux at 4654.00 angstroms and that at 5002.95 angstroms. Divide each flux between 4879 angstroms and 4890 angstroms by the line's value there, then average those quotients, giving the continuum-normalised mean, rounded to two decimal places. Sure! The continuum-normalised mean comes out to 0.92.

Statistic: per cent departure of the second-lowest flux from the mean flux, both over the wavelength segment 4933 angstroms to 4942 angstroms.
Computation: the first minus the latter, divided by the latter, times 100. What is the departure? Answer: -2.2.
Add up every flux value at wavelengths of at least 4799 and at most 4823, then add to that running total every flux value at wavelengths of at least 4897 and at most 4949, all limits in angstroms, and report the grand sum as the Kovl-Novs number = 542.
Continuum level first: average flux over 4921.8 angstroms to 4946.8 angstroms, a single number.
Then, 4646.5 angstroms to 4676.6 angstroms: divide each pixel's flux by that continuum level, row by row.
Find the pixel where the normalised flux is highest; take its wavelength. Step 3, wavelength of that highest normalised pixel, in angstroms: 4649.71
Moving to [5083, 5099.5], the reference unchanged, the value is 5086.58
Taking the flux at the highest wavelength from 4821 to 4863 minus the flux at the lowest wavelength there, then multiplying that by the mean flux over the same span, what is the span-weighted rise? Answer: -65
